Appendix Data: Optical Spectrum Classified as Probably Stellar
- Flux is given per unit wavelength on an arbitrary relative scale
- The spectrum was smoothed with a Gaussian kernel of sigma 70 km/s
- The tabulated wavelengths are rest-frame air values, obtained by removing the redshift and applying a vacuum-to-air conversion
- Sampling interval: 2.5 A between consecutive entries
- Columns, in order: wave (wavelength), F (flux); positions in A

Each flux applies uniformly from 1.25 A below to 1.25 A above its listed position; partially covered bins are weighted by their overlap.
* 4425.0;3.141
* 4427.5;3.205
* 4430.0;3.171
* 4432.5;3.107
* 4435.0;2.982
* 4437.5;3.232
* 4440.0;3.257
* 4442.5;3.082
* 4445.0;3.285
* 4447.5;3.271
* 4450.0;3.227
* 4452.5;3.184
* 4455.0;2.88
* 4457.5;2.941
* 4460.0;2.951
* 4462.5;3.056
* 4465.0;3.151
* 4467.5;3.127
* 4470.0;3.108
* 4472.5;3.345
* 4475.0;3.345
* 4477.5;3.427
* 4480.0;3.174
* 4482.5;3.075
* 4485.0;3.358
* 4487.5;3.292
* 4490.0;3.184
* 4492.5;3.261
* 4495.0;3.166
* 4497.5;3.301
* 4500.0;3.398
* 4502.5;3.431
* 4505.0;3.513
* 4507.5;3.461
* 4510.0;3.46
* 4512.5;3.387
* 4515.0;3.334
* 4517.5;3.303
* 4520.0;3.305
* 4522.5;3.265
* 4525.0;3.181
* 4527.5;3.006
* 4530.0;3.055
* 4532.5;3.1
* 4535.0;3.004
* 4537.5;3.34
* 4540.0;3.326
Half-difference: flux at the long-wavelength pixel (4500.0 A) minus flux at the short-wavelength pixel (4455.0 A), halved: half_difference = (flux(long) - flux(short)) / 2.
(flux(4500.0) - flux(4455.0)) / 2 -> 0.26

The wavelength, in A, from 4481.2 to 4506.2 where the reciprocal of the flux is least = 4505.0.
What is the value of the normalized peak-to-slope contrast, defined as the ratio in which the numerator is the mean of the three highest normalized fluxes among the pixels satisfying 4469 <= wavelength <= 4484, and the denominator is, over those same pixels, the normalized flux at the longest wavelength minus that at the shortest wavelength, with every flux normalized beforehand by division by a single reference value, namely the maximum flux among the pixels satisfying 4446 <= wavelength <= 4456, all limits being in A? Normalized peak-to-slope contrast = -102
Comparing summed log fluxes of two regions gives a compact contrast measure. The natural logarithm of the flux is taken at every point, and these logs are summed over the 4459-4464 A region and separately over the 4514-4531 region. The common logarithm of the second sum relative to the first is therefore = 0.57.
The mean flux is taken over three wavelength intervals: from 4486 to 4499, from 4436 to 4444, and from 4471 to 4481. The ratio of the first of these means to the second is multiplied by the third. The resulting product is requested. 3.38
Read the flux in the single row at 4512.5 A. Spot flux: 3.387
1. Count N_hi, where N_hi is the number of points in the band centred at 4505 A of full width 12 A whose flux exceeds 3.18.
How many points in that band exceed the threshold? 5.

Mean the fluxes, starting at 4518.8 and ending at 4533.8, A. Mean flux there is 3.15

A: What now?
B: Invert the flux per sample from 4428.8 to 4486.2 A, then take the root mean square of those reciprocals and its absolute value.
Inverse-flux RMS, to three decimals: 0.317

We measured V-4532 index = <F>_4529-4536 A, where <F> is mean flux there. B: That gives 3.05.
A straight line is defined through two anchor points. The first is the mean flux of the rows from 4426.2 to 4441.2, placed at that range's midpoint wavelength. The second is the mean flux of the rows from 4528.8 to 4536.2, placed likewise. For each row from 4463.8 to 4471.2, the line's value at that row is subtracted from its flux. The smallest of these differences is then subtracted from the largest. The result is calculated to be 0.04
